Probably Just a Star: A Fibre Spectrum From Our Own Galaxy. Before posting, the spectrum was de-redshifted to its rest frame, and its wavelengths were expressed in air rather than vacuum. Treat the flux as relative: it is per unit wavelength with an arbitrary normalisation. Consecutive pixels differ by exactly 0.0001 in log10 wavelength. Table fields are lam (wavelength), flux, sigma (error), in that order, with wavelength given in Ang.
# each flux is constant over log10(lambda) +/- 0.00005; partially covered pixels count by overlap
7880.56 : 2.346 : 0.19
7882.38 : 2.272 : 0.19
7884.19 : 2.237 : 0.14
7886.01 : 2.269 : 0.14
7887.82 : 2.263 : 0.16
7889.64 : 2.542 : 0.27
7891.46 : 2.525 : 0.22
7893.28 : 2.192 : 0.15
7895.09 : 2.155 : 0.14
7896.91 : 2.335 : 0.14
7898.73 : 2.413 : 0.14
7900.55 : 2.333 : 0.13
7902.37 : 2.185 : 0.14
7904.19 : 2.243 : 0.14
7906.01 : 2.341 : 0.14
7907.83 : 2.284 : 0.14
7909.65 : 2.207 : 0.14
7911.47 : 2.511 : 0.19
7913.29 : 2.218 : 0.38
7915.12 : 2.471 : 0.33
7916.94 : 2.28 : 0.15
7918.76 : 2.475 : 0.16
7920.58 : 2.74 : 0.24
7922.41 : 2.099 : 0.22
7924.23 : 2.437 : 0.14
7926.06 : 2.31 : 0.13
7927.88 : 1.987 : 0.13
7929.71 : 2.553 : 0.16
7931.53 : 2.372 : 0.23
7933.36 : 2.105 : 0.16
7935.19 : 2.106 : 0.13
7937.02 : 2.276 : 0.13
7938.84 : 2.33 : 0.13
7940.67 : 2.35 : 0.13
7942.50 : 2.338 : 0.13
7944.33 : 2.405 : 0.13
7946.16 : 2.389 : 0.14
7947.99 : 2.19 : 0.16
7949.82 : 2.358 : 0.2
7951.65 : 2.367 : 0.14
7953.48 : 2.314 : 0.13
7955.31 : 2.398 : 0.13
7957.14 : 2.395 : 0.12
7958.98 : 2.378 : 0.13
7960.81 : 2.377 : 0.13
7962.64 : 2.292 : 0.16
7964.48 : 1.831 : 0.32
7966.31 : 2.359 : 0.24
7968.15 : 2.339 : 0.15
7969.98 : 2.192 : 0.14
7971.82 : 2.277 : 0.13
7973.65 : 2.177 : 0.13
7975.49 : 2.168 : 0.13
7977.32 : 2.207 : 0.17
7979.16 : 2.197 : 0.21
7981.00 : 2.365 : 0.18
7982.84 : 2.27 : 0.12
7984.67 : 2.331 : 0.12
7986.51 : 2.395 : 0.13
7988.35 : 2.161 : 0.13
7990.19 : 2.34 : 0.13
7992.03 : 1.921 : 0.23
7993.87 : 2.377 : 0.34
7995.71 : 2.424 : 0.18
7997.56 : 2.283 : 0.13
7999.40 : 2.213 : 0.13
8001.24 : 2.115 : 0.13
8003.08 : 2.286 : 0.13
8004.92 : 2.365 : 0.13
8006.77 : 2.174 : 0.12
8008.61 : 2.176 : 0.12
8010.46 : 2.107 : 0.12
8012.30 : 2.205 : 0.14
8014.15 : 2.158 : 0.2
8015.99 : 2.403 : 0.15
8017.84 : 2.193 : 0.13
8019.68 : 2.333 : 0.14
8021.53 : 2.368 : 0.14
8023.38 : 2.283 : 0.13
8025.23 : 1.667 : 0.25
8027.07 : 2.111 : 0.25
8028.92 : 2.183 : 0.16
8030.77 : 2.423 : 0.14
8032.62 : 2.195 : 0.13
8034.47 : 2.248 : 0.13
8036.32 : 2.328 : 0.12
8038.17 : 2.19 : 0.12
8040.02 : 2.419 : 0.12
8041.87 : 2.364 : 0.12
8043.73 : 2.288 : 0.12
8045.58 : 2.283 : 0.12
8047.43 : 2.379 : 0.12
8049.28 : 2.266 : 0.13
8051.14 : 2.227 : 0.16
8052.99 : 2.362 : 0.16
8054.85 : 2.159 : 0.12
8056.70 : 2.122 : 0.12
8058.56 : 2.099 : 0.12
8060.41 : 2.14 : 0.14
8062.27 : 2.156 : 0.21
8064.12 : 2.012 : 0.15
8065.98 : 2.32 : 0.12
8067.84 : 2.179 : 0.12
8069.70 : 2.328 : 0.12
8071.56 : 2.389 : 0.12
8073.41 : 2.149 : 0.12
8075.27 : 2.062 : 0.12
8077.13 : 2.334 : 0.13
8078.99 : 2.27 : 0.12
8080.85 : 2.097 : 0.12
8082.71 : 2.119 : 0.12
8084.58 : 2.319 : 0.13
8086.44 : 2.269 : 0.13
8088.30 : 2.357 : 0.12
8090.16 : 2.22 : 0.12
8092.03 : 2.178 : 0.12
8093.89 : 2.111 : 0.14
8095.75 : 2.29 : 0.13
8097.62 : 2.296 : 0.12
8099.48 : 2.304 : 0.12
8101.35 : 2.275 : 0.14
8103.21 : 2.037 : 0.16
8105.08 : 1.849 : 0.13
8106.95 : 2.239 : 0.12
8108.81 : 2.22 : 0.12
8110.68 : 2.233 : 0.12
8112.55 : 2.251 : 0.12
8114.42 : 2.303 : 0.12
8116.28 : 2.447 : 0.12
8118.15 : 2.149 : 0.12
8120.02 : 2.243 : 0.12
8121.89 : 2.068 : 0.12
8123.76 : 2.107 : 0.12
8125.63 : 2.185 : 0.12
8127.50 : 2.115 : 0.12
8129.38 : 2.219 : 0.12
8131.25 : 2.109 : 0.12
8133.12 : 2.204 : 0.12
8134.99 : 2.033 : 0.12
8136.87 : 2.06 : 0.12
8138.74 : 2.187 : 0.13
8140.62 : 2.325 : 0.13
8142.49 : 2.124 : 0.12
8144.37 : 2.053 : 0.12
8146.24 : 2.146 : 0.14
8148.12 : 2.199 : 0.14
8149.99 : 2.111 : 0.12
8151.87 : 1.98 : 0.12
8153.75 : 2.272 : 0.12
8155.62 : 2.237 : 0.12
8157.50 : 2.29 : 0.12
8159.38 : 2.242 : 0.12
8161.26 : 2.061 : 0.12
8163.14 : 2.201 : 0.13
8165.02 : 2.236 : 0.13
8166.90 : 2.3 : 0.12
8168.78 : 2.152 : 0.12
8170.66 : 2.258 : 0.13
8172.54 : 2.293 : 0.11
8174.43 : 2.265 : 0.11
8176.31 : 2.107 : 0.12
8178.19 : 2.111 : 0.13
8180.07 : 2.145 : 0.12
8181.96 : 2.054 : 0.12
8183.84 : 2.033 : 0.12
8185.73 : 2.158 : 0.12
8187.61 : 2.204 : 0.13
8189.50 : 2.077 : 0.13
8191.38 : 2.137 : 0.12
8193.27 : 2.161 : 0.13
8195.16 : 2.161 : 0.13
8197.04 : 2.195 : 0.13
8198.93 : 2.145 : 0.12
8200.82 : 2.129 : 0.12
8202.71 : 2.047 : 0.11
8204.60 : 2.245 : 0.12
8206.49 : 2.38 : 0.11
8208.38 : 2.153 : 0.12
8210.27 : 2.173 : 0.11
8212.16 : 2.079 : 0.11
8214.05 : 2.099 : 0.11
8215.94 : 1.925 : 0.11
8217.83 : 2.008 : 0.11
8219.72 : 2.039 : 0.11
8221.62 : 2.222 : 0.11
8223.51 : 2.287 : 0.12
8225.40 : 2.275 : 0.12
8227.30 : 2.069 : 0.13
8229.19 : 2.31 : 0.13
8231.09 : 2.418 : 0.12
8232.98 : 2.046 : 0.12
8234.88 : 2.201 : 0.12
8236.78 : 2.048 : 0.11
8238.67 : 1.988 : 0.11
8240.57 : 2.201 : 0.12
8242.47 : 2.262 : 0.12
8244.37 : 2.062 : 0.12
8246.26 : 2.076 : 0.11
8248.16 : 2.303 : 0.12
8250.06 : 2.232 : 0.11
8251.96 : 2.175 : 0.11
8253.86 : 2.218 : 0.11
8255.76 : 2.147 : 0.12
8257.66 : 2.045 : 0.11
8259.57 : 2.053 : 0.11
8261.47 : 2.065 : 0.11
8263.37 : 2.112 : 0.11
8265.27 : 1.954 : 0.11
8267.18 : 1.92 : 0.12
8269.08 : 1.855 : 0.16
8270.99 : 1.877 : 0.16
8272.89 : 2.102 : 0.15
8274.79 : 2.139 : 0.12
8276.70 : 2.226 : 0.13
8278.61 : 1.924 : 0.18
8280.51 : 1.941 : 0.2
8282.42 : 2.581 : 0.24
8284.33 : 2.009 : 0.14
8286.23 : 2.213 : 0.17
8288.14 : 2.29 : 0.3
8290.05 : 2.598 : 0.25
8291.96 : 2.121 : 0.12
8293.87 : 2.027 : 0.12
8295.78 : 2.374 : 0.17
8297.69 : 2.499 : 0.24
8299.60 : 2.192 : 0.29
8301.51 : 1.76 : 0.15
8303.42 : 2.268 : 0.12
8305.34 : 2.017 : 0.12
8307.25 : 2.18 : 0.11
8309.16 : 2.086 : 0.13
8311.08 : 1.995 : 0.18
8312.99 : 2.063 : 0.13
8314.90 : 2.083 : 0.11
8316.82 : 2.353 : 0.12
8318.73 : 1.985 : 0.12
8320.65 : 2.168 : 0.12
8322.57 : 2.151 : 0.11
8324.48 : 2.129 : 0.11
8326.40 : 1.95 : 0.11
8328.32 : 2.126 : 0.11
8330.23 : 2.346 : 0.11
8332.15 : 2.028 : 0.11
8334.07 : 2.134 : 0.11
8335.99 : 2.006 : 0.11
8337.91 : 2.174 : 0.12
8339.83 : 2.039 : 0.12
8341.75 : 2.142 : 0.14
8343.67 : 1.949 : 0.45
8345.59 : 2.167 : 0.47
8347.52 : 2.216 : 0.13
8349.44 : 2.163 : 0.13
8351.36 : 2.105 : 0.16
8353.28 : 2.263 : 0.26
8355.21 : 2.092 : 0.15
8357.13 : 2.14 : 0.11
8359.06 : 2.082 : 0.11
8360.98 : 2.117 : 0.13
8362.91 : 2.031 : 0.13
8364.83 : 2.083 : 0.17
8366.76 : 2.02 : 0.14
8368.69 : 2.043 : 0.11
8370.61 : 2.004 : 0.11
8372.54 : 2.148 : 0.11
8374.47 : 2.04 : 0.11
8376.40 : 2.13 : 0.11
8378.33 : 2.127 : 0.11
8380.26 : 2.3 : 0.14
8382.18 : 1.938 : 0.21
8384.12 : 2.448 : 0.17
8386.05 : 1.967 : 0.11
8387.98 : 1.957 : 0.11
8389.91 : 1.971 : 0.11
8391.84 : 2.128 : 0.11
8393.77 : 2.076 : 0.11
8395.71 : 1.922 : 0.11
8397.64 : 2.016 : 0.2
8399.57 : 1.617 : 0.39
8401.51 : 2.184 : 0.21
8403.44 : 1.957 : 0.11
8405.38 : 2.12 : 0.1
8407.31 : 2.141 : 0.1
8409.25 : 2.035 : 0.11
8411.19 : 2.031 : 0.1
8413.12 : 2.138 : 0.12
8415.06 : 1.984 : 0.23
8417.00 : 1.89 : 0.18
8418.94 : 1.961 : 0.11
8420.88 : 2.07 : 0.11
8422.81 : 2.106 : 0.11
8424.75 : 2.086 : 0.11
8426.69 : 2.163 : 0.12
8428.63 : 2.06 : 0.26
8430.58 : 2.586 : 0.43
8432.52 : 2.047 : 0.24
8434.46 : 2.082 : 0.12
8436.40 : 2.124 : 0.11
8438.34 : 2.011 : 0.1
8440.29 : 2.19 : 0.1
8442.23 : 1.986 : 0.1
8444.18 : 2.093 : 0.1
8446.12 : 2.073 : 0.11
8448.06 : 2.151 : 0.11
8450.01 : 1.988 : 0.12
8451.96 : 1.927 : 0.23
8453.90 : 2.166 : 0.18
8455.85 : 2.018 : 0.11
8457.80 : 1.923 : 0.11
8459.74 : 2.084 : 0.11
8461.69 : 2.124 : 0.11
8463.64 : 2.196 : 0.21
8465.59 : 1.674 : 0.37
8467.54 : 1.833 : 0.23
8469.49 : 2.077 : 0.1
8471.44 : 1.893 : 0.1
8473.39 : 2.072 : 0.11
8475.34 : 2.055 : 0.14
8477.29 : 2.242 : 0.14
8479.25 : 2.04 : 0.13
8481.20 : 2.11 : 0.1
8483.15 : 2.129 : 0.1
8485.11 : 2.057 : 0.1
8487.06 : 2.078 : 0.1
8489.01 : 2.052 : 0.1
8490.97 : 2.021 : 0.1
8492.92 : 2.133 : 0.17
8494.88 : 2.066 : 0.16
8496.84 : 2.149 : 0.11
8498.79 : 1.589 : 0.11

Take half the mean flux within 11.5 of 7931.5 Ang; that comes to 1.15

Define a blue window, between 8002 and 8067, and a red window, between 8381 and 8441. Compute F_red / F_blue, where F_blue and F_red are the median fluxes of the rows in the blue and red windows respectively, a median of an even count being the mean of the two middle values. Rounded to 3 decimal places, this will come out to 0.925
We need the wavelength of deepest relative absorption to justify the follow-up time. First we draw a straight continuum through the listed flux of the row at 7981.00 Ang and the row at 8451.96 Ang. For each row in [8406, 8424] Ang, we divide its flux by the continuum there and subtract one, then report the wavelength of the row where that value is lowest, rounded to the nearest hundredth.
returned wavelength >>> 8417.00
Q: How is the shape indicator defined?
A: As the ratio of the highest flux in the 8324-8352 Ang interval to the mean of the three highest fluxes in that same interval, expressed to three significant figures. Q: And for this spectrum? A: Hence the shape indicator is 1.04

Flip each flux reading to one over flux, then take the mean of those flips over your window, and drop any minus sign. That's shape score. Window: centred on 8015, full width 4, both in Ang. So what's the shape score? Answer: 0.44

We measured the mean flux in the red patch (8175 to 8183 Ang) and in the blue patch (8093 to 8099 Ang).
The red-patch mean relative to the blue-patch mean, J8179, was 0.94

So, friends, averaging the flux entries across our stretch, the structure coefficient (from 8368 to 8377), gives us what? 2.07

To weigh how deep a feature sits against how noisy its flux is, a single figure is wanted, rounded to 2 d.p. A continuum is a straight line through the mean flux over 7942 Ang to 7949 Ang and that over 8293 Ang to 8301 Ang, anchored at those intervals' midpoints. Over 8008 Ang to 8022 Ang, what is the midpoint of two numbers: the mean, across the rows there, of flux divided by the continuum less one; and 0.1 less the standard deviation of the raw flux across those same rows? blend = -0.02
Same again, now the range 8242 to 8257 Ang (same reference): -0.01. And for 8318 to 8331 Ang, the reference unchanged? -0.04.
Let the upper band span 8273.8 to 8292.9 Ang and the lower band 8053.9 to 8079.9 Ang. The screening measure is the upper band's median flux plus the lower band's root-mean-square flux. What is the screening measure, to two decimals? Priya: 4.37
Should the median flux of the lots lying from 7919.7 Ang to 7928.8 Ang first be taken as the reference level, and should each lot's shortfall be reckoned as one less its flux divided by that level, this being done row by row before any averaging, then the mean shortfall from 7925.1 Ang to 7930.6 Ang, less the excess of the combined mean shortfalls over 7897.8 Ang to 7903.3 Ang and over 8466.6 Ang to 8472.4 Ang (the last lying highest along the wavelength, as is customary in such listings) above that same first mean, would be -0.139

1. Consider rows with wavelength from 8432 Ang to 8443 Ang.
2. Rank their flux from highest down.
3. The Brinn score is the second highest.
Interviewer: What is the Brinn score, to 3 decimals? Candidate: 2.124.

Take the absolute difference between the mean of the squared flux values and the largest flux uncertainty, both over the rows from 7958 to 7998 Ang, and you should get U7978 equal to 4.8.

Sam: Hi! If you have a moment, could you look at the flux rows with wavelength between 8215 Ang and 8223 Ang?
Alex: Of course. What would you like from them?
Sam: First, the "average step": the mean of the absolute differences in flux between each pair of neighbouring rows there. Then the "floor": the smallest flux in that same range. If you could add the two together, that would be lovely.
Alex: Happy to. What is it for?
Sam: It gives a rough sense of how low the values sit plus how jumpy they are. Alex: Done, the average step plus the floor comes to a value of 2.02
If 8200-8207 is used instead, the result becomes 2.19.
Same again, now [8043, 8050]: 2.34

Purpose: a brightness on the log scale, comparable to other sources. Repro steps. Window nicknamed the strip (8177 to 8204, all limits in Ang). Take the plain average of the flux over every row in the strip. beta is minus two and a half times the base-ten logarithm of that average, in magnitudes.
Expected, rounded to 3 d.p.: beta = -0.819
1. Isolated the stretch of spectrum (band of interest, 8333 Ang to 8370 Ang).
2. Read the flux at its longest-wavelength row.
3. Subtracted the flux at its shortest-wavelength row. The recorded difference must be -0.09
